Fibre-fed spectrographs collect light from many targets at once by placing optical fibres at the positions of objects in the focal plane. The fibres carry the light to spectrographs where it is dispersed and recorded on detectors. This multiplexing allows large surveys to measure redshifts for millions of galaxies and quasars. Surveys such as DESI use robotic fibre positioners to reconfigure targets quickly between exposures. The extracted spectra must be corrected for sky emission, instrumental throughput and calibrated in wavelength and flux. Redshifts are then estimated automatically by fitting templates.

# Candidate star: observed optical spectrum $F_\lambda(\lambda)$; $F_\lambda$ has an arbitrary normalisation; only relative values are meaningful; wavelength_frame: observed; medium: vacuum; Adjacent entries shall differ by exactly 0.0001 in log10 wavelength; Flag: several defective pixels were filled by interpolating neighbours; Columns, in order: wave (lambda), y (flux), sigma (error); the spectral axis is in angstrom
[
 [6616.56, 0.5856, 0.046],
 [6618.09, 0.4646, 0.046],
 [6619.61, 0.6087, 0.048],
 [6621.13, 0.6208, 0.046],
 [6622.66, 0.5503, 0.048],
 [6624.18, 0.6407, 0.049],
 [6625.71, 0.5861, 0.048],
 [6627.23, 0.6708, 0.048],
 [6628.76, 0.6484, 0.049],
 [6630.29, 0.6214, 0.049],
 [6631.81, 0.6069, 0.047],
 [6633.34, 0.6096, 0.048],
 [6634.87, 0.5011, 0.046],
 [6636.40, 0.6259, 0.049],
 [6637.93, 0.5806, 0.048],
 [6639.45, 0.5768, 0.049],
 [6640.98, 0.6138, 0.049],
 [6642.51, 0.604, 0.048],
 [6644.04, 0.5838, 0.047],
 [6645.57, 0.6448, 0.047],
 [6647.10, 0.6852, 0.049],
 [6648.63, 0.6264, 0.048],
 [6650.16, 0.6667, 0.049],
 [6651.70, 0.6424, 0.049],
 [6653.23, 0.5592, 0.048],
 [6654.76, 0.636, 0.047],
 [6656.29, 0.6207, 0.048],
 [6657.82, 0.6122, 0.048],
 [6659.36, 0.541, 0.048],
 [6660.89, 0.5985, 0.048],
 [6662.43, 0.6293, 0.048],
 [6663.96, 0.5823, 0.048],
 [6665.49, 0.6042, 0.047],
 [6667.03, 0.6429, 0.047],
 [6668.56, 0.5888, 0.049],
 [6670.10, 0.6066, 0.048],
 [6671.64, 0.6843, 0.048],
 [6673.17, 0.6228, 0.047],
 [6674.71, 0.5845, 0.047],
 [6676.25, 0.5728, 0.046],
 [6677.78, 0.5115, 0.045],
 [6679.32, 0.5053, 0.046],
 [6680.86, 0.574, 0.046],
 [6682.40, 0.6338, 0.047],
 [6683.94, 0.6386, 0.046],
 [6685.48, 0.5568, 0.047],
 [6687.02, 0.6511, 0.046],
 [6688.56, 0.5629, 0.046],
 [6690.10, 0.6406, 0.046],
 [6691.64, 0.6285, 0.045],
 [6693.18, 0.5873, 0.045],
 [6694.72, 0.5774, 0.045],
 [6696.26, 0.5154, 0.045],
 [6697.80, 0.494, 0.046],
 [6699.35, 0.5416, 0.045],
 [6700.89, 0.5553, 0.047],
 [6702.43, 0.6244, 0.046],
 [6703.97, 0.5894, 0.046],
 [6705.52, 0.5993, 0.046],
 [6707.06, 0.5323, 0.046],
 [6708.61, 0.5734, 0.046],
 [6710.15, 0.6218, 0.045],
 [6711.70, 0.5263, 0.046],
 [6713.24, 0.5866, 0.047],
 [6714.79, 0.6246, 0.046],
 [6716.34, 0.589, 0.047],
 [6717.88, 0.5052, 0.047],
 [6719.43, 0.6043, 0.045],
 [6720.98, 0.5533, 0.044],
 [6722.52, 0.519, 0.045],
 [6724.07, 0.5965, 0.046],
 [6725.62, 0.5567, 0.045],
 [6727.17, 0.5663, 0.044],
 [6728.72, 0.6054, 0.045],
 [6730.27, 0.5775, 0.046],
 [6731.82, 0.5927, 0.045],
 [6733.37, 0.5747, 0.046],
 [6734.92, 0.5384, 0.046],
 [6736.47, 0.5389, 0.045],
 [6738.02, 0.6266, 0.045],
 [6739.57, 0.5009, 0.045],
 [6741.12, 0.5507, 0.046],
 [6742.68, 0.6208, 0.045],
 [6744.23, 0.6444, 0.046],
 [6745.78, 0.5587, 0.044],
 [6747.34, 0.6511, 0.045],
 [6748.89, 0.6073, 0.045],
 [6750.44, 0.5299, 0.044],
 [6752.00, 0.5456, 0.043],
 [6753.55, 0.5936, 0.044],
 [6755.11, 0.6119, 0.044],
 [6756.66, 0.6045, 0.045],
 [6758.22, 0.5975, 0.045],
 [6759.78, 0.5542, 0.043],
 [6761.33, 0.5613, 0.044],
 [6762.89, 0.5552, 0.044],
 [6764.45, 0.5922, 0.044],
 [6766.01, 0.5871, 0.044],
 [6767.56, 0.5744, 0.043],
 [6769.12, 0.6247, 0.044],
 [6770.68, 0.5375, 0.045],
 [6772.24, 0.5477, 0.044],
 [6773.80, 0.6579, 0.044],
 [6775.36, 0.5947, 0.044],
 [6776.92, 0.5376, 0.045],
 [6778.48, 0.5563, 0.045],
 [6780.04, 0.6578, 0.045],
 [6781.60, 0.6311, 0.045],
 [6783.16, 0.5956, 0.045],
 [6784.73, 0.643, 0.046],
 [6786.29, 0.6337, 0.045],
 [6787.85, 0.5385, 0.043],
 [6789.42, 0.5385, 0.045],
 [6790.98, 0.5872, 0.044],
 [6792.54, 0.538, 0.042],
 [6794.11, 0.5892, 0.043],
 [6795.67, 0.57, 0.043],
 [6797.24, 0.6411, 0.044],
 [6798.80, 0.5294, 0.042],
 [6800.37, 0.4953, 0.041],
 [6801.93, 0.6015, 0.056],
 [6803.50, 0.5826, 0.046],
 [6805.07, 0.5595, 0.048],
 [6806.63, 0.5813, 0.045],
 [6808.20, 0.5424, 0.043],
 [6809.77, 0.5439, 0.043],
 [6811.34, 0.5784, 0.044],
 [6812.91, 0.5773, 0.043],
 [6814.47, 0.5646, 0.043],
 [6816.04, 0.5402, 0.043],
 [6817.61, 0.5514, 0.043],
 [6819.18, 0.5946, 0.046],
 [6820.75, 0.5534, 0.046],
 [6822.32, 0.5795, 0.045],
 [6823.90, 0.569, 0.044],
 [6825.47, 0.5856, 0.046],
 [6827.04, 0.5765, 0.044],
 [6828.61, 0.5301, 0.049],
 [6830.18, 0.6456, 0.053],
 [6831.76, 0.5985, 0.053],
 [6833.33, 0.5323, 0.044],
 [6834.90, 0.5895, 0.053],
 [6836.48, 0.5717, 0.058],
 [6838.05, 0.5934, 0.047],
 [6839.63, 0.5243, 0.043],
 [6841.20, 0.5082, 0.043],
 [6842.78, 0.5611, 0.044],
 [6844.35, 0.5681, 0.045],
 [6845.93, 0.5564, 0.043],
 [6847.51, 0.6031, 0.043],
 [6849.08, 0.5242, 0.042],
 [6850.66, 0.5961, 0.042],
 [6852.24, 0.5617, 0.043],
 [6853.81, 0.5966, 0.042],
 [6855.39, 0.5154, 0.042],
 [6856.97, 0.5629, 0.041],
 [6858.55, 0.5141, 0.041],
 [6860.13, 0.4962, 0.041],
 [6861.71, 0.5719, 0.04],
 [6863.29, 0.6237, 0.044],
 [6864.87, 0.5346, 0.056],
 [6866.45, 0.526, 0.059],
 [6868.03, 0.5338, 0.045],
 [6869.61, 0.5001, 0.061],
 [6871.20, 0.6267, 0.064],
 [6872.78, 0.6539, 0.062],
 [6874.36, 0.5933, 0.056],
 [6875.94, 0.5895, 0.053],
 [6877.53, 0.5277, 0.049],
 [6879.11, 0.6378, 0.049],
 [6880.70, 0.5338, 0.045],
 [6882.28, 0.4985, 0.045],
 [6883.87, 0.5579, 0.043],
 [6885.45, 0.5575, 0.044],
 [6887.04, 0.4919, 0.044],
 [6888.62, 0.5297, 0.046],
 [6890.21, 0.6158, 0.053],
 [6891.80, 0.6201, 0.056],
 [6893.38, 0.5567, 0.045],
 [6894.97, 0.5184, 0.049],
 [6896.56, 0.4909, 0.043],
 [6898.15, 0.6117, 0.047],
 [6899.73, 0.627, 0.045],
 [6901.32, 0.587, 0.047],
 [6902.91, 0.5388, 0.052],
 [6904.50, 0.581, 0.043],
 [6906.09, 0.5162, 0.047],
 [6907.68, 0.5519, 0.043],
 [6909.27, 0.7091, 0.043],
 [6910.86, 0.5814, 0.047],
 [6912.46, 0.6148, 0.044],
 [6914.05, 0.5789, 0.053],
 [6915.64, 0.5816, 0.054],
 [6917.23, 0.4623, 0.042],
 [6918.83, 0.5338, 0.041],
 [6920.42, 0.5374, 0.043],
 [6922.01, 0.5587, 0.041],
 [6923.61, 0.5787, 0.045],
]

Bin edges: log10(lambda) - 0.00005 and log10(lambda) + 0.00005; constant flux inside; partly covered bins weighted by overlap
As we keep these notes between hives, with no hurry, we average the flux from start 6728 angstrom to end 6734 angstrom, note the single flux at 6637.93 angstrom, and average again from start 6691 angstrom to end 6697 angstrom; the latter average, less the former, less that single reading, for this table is -0.59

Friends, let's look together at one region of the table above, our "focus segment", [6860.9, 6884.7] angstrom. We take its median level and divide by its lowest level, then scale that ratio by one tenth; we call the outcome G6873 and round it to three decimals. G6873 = 0.112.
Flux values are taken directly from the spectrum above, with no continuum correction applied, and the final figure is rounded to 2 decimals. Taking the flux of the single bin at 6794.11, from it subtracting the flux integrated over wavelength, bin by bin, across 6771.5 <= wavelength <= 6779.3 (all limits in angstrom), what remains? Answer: -3.93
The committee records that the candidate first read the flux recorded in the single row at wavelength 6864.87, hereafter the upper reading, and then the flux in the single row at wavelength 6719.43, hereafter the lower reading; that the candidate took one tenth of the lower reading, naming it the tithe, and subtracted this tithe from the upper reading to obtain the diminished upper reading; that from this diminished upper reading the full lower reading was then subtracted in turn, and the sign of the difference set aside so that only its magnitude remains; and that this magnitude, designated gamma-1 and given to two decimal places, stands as 0.13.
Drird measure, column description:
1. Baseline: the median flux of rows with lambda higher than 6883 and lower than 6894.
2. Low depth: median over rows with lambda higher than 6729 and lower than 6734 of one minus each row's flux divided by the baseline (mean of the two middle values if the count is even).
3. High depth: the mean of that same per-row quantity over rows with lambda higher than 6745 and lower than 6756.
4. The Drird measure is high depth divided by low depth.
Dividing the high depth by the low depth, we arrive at 1.4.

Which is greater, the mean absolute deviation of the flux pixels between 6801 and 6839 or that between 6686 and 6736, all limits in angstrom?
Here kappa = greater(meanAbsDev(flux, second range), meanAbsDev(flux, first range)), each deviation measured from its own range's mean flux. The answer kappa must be 0.032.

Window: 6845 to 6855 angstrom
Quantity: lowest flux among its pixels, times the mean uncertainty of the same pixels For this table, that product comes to 0.022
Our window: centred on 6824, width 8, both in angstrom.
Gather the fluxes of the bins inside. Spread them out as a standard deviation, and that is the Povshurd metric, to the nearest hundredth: 0.01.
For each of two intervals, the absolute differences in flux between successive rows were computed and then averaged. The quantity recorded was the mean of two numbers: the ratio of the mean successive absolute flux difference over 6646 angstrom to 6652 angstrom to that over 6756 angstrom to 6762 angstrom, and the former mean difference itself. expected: 1.1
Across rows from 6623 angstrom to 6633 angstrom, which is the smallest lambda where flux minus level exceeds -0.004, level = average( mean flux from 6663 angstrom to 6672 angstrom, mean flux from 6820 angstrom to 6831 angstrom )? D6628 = 6624.18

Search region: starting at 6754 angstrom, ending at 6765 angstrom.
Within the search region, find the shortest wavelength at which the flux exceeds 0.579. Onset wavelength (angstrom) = 6755.11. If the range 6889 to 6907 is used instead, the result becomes 6890.21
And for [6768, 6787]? 6769.12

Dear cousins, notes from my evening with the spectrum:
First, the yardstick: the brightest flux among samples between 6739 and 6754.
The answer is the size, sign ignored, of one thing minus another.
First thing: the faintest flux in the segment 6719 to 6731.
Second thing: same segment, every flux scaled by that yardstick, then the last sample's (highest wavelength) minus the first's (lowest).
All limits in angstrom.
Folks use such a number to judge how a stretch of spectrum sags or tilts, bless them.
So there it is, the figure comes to 0.560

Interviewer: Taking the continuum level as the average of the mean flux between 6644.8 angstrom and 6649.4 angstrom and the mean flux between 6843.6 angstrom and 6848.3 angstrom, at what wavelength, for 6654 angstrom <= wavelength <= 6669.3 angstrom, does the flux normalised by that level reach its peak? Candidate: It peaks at 6667.03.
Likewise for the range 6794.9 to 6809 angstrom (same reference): 6797.24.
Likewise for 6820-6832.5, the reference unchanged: 6830.18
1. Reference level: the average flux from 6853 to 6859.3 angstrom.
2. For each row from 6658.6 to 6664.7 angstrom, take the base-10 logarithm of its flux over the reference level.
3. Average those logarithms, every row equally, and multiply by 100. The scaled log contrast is 3.0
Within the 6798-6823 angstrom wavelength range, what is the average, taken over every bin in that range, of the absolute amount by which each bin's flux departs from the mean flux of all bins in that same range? 0.022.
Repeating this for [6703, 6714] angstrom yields 0.027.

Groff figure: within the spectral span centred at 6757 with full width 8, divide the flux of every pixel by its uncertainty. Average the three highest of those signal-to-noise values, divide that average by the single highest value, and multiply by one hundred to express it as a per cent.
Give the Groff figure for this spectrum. 98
